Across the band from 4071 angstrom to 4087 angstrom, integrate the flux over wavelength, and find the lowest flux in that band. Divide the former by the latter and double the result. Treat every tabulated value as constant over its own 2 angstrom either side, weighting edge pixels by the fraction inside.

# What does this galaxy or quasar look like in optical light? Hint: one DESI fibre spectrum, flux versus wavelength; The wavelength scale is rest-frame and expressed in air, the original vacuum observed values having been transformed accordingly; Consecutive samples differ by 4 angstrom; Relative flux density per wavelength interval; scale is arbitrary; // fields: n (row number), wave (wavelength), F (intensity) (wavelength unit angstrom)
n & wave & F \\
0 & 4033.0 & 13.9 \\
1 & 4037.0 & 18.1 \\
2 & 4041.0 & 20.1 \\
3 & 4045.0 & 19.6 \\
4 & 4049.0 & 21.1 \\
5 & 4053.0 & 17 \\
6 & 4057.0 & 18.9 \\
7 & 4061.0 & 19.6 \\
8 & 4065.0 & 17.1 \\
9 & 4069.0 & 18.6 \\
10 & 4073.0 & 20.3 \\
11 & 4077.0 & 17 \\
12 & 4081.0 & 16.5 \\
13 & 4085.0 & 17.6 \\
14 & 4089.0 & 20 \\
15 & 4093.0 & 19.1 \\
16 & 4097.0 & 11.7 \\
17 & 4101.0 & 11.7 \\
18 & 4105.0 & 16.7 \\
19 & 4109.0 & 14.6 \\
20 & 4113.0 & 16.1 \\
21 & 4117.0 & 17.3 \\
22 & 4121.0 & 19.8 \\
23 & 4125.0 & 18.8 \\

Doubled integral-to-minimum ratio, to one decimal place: 34.6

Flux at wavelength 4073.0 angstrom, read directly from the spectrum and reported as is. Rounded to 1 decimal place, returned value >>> 20.3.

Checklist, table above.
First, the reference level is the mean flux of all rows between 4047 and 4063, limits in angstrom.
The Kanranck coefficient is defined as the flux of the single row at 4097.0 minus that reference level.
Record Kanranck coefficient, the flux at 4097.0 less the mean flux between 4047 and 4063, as -7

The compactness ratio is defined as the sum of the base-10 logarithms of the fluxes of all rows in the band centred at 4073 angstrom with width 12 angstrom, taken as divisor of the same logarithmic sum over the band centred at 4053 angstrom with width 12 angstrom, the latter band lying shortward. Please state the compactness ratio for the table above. 1.01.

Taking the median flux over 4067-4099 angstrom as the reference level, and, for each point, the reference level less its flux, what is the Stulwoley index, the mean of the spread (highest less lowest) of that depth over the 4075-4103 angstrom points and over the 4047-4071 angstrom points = 6.2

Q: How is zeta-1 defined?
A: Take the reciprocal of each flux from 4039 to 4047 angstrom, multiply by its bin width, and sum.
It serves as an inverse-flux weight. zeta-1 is 0.403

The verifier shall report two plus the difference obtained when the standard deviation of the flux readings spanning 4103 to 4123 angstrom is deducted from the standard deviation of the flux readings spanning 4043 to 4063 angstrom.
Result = 1.6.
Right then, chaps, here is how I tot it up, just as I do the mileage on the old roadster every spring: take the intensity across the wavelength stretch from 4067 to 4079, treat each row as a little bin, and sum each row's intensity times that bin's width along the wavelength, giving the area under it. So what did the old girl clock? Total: 224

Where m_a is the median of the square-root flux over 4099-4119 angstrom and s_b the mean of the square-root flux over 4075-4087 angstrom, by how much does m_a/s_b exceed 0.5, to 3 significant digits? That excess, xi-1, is 0.472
